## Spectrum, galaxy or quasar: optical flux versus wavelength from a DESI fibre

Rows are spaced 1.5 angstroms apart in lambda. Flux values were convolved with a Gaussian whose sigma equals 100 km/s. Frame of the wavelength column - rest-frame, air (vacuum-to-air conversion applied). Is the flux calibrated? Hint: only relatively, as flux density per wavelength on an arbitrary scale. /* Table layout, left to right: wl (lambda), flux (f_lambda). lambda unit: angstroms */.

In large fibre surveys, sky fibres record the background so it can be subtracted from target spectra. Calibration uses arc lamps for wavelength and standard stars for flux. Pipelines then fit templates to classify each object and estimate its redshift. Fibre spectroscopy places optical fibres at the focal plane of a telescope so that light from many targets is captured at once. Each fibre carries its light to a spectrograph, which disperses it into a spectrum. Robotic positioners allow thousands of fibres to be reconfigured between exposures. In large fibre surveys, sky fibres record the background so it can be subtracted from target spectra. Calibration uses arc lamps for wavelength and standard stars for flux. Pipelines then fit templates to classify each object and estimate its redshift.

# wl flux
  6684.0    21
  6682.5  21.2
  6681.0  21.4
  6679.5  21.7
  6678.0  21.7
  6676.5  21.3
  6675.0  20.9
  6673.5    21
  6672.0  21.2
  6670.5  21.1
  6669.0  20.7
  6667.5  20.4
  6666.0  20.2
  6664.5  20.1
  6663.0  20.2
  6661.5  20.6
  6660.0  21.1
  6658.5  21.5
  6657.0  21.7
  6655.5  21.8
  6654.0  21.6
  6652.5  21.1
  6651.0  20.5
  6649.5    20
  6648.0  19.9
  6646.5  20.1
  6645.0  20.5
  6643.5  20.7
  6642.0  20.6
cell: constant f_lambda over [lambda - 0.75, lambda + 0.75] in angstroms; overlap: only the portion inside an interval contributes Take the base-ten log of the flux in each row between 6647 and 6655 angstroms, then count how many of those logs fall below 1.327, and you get 4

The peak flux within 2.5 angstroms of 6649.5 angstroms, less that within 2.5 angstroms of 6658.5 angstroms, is -1.2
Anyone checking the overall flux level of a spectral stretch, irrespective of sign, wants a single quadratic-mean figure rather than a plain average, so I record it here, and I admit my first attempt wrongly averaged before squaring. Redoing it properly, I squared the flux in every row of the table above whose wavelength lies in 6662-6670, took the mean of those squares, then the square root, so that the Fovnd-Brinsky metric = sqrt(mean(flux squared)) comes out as 20.32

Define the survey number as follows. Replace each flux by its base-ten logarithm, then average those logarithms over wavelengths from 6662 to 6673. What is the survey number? 1.31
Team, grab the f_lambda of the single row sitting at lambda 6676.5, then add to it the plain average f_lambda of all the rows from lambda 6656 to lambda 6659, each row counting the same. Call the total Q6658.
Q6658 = 42.9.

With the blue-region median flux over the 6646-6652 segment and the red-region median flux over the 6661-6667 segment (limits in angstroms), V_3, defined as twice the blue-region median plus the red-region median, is 60.3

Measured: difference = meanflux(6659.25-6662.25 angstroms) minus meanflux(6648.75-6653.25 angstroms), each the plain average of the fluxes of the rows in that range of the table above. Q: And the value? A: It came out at 0.3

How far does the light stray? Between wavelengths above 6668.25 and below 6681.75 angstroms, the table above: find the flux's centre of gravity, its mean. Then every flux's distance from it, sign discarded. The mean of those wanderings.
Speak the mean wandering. 0.27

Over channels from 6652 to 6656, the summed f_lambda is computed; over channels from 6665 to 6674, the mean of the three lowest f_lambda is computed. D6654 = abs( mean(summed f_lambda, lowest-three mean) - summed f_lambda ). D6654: 22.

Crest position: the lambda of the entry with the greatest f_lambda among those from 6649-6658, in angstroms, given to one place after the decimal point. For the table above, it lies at 6655.5 angstroms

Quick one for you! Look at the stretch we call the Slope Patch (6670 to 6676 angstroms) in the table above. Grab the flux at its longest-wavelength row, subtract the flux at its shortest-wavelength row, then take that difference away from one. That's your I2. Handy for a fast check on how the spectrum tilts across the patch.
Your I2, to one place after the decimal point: 1.2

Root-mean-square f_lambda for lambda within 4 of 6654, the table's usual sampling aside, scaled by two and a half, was 53.4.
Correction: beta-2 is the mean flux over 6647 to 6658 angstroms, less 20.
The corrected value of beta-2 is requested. 0.94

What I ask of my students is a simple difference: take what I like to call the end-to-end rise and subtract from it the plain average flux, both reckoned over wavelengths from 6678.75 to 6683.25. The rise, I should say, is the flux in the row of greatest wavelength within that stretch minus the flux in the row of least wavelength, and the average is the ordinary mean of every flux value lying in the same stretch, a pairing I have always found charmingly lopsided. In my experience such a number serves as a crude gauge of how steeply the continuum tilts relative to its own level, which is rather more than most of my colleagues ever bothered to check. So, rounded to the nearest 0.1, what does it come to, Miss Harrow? -21.9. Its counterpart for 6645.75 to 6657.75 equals -19.2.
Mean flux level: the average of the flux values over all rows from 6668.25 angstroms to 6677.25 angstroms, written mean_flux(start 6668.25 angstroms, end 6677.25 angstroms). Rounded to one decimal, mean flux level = 21.0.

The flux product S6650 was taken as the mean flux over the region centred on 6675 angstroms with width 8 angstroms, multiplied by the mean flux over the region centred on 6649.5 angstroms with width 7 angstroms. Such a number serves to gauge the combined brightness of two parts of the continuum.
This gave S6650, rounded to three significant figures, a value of 431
